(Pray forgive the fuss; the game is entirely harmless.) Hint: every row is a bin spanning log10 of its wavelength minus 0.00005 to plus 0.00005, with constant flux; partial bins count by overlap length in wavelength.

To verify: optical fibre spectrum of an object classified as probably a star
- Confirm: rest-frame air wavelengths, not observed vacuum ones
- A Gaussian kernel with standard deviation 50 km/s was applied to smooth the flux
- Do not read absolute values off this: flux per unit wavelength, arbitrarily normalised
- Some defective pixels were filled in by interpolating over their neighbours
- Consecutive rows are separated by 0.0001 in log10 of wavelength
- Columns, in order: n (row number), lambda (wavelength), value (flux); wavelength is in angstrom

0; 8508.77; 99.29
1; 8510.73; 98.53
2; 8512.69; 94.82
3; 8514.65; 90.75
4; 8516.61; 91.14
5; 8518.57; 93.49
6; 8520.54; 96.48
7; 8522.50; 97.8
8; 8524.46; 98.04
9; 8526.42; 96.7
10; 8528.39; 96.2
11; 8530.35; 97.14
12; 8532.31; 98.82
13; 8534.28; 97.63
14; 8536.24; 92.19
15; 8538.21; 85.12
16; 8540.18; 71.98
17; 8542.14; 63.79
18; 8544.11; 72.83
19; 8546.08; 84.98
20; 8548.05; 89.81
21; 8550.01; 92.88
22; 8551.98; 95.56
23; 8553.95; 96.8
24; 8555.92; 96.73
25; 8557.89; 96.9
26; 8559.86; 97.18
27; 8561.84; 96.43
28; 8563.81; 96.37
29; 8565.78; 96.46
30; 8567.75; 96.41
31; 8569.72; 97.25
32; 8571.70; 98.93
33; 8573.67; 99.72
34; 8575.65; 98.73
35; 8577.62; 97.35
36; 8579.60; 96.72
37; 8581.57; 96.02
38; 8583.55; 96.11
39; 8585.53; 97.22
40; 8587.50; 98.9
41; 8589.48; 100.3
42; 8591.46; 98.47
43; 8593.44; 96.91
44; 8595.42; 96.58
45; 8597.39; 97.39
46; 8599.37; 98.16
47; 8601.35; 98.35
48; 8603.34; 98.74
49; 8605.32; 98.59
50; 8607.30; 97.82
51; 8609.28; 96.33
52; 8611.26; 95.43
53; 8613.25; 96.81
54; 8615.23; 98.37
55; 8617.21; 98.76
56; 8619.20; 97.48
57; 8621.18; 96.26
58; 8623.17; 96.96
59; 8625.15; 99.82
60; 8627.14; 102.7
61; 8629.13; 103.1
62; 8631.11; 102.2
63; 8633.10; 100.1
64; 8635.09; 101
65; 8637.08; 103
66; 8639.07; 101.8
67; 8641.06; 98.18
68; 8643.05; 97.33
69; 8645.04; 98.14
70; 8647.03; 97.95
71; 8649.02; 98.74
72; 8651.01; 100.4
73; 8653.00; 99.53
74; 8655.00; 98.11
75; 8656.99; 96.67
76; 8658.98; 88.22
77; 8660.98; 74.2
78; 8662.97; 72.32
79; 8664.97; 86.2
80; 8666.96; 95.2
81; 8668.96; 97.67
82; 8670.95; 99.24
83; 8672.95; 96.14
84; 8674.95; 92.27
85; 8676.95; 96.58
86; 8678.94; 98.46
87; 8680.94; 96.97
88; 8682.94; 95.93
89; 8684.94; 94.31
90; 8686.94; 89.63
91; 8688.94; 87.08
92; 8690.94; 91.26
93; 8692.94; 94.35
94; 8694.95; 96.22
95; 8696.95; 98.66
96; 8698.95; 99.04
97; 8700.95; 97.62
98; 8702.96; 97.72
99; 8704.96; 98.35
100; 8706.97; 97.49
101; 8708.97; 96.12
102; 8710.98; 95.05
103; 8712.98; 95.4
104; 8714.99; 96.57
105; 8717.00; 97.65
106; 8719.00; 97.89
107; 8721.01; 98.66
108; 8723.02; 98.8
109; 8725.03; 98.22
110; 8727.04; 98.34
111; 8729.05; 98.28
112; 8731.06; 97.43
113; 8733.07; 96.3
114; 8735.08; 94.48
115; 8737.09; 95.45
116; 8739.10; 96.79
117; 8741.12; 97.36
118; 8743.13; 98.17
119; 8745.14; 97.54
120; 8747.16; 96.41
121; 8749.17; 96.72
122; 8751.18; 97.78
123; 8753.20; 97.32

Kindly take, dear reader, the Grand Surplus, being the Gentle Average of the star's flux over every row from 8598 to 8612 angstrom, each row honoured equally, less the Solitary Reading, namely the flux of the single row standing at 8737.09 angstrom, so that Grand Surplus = 2.2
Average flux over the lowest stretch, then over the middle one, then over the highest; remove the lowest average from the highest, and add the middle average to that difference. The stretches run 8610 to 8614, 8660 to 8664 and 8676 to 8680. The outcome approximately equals 75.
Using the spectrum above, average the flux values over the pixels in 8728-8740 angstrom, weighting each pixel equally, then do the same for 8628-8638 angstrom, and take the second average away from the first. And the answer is -5.4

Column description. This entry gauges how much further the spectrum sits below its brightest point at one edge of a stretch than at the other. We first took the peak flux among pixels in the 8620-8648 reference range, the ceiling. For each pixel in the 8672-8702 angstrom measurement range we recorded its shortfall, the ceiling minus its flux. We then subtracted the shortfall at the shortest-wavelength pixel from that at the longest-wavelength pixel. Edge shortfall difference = -1.5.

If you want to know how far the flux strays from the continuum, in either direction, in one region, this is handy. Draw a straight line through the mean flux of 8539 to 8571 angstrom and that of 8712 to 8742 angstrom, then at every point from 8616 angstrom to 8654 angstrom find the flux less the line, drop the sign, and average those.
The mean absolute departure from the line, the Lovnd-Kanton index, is 6.2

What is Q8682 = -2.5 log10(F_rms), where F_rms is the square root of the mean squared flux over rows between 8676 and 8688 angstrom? -4.95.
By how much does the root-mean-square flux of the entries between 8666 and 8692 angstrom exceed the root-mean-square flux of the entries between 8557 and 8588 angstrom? -2.6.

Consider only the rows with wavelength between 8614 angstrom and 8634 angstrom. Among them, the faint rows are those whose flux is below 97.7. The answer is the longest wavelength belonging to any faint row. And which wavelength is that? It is 8623.17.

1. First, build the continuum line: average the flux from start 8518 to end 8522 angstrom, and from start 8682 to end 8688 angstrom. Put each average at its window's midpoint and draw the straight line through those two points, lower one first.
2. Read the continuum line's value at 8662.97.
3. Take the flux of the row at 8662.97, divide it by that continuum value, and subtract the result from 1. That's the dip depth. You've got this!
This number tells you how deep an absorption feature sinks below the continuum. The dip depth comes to 0.23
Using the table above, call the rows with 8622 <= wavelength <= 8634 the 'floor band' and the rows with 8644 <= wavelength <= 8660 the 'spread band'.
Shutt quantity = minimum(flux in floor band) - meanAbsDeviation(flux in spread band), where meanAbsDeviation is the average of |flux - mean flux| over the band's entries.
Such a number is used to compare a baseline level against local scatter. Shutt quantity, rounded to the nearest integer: 95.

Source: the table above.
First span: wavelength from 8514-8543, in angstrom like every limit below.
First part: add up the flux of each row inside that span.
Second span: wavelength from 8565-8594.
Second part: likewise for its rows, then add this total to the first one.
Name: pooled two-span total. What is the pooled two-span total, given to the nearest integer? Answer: 2833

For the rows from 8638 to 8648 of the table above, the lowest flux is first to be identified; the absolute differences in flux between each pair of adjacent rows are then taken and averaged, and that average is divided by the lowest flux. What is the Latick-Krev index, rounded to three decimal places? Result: 0.014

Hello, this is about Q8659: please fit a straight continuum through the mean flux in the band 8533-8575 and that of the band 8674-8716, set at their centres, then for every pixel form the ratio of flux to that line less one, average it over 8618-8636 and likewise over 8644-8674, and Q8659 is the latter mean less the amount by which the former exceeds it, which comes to -0.094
